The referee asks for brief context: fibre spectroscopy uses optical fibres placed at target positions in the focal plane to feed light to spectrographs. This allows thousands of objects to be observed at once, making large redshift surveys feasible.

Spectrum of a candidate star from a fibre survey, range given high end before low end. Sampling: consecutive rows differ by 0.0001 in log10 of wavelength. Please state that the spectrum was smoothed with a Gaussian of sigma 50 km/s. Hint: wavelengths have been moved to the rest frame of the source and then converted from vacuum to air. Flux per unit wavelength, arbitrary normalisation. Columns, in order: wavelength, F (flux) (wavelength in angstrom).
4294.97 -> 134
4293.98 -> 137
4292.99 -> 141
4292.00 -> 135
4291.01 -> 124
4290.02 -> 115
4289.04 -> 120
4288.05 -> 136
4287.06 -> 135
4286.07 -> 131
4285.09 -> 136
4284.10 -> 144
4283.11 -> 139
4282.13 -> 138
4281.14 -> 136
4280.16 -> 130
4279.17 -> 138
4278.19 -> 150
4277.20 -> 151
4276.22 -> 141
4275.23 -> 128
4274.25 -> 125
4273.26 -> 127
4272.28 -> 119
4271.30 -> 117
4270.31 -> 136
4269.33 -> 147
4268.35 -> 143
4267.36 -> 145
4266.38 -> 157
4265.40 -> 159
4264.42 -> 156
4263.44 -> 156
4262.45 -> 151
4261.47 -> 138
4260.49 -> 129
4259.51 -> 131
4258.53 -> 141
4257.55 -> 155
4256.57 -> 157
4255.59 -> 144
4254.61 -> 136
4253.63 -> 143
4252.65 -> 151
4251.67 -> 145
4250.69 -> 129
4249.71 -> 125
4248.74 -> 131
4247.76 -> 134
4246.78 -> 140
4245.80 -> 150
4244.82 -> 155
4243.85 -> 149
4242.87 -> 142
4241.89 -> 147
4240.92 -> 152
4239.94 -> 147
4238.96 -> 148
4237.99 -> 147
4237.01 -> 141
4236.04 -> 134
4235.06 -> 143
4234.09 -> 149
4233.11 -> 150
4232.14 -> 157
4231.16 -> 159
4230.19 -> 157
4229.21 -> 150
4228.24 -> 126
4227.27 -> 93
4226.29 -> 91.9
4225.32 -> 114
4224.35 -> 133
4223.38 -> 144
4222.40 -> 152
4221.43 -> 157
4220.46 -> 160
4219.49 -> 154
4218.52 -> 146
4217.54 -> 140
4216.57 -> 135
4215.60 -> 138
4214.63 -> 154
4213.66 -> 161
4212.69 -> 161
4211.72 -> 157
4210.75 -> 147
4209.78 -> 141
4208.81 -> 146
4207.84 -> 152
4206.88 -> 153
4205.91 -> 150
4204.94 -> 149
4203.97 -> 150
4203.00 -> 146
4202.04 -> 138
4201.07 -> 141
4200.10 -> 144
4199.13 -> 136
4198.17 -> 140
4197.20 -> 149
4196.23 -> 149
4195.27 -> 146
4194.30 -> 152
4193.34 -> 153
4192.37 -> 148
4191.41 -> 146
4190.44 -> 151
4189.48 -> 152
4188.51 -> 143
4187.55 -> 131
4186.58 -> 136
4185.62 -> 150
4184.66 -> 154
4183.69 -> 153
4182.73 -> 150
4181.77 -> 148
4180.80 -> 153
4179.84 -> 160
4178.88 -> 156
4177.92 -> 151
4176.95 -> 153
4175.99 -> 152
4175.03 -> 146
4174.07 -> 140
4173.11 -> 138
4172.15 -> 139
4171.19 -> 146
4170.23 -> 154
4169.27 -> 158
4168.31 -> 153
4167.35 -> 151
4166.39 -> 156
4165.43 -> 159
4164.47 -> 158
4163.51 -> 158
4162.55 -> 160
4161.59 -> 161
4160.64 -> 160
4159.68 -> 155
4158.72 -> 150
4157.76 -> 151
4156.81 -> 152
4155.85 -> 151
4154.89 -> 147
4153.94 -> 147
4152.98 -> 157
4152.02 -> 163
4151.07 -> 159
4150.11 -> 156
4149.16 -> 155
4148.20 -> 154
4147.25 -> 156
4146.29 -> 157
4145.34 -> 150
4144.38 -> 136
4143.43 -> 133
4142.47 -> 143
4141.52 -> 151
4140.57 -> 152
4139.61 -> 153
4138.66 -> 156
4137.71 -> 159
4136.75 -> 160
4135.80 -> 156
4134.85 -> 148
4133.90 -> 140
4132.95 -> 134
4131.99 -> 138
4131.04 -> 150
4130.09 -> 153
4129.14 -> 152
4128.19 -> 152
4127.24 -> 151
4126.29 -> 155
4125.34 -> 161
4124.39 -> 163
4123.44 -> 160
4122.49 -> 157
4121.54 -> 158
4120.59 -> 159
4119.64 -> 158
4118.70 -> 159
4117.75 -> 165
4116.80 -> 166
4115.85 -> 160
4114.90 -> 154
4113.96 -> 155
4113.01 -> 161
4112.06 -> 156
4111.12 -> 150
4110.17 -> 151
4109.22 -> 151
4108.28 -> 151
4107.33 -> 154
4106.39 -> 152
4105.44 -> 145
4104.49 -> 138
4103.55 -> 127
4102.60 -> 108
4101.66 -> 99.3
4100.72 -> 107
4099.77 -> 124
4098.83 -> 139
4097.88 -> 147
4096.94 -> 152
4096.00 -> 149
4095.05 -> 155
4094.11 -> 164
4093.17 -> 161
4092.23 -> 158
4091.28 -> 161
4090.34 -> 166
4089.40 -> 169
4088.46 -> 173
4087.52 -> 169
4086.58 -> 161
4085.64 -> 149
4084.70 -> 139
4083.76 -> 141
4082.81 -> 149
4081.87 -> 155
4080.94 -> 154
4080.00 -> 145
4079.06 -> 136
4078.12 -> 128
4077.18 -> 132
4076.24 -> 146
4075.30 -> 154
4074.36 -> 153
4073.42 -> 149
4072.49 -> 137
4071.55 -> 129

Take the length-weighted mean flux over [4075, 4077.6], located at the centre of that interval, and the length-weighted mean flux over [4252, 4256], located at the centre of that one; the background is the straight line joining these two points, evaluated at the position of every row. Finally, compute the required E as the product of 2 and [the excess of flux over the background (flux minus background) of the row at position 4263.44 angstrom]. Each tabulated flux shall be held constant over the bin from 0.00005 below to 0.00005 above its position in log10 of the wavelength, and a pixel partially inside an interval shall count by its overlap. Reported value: 25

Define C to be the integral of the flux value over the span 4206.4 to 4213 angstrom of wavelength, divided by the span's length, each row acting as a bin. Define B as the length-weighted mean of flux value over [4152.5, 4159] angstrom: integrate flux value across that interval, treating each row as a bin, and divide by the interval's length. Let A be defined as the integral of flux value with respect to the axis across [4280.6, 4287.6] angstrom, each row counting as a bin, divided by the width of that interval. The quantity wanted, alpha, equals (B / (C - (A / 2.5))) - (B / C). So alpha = 0.570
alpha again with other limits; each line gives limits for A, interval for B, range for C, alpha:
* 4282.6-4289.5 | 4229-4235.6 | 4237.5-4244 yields 0.593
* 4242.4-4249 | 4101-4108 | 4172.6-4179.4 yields 0.562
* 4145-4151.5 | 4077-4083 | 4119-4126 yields 0.574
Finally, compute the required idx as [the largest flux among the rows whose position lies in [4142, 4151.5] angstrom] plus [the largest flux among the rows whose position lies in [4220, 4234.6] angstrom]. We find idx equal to 319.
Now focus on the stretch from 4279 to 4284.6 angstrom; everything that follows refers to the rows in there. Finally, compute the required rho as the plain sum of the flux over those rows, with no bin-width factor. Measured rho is 825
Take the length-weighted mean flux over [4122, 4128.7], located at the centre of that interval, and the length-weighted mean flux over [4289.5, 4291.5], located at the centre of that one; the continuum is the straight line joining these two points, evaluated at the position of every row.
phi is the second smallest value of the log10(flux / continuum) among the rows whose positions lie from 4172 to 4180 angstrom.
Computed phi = -0.023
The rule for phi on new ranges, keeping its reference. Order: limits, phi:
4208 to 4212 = 0.024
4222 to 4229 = -0.159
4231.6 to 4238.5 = 0.029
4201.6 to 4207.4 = 0.020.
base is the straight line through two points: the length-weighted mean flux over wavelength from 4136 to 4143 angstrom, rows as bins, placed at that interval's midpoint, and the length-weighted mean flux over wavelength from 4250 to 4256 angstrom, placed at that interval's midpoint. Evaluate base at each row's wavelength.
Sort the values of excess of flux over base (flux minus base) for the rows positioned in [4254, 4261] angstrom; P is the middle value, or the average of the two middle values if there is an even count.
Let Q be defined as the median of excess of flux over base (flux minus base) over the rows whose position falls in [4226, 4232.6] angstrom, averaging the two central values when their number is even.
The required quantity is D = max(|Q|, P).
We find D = 6.7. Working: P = 1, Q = 7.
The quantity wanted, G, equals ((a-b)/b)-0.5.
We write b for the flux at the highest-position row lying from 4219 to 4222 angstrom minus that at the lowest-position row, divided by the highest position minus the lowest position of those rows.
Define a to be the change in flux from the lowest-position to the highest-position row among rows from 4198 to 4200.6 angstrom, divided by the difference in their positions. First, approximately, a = 2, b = 2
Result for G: -0.2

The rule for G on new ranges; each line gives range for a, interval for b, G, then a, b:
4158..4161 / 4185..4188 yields -2.0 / 5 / -10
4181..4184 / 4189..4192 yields -2.3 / 3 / -3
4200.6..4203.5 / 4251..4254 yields -4.0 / 3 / -1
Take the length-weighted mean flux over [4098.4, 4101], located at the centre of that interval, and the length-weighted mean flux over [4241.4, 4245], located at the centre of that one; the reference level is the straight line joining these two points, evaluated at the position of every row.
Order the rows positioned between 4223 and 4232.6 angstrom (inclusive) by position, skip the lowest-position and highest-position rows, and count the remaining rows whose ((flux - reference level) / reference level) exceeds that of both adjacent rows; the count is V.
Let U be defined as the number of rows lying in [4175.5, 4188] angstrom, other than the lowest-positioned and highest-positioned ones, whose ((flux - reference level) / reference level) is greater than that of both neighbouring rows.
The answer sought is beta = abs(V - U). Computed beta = 2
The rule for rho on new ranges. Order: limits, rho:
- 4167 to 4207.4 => 6208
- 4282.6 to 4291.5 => 1180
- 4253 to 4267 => 2053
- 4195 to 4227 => 4775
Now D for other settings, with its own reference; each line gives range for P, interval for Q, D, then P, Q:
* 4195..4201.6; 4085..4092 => 7.2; -3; 7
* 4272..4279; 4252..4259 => 3.6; -10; 4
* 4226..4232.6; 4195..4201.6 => 6.7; 7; -3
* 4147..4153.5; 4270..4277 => 11.4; 4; -11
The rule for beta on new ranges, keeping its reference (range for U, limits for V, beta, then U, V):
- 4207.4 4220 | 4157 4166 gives 0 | 1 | 1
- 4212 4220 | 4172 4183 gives 2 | 0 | 2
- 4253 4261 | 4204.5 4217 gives 1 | 1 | 2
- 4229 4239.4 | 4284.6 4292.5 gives 0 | 1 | 1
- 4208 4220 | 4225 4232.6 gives 0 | 1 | 1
